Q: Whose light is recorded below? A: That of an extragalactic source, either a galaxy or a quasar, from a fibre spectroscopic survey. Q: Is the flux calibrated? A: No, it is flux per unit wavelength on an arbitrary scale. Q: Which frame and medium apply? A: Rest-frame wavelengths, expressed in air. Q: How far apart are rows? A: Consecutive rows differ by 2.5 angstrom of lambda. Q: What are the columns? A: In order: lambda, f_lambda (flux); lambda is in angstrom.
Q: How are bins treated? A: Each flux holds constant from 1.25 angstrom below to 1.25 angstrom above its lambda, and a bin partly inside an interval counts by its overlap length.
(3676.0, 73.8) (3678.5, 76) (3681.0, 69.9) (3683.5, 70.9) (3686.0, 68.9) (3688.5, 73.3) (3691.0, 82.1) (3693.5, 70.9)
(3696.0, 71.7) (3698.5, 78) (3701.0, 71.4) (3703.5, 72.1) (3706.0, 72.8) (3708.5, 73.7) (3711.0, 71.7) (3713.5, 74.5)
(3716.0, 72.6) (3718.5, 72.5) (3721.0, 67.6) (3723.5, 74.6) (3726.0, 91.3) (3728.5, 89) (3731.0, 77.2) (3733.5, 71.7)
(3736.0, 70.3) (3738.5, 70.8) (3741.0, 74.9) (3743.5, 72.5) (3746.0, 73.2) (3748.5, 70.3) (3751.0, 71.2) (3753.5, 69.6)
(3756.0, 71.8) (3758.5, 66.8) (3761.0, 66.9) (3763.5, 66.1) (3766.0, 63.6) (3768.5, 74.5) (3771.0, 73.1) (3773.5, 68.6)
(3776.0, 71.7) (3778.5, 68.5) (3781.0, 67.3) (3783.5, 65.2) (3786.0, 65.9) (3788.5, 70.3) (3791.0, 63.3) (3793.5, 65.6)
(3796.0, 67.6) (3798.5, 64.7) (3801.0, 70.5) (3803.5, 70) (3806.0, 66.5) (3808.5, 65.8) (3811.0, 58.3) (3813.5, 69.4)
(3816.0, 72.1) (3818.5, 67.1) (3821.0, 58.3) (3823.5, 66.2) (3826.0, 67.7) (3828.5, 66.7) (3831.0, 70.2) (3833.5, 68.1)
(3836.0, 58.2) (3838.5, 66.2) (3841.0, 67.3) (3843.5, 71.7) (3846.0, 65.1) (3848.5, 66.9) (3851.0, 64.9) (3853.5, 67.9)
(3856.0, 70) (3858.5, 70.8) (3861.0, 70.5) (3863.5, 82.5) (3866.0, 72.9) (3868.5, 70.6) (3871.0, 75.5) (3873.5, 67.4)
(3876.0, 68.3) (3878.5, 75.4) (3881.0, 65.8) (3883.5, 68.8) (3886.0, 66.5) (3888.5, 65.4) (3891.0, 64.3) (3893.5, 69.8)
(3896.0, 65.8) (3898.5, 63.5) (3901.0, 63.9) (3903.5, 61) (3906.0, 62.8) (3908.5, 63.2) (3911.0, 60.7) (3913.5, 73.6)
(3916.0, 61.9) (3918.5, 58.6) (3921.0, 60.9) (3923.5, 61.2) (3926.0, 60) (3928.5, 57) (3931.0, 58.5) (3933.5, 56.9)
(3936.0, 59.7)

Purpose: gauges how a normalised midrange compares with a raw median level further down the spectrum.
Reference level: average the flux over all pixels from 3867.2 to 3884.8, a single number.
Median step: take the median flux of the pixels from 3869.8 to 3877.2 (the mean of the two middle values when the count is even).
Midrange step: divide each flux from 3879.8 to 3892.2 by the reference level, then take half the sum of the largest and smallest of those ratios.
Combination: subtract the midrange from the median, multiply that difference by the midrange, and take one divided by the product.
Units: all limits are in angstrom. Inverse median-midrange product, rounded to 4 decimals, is 0.0157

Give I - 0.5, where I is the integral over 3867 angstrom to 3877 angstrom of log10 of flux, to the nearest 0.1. 18.0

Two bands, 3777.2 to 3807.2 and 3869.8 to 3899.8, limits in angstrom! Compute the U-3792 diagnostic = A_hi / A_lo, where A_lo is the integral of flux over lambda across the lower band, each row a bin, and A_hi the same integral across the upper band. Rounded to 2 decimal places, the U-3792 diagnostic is 1.01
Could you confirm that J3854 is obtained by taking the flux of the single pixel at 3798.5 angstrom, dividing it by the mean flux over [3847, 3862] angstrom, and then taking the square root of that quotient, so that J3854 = 0.97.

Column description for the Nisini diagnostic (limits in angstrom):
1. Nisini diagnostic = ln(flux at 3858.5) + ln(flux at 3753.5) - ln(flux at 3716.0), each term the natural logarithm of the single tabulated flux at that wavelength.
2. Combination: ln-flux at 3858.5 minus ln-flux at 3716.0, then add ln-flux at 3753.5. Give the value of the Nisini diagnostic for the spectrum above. 4.22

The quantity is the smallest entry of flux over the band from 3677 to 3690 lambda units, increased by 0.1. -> 69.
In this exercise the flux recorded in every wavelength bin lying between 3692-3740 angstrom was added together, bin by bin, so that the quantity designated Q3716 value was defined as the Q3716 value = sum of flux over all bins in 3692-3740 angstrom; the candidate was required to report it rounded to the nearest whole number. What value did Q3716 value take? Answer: 1414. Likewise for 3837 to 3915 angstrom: 2109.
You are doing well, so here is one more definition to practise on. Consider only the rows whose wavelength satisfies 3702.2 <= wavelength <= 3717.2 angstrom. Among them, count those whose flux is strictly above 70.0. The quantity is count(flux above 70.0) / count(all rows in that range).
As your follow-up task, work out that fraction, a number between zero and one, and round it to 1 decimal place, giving 1.0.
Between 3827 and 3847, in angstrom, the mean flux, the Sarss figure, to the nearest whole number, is 67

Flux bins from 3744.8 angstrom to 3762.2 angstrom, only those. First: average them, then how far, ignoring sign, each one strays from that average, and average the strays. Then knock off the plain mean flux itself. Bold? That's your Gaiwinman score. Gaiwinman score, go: -68.1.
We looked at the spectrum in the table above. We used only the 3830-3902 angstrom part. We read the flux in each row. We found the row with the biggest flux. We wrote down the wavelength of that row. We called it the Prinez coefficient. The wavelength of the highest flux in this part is 3863.5 angstrom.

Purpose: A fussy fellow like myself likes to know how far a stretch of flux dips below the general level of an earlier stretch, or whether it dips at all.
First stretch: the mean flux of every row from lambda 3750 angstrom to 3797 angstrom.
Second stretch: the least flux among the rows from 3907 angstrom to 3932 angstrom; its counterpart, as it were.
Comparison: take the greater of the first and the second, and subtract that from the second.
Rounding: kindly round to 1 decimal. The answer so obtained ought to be -11.3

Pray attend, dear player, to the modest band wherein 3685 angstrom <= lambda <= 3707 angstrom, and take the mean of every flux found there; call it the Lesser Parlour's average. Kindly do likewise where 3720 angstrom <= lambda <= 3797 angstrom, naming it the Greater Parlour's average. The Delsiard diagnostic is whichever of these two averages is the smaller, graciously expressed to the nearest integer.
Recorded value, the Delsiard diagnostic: 71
